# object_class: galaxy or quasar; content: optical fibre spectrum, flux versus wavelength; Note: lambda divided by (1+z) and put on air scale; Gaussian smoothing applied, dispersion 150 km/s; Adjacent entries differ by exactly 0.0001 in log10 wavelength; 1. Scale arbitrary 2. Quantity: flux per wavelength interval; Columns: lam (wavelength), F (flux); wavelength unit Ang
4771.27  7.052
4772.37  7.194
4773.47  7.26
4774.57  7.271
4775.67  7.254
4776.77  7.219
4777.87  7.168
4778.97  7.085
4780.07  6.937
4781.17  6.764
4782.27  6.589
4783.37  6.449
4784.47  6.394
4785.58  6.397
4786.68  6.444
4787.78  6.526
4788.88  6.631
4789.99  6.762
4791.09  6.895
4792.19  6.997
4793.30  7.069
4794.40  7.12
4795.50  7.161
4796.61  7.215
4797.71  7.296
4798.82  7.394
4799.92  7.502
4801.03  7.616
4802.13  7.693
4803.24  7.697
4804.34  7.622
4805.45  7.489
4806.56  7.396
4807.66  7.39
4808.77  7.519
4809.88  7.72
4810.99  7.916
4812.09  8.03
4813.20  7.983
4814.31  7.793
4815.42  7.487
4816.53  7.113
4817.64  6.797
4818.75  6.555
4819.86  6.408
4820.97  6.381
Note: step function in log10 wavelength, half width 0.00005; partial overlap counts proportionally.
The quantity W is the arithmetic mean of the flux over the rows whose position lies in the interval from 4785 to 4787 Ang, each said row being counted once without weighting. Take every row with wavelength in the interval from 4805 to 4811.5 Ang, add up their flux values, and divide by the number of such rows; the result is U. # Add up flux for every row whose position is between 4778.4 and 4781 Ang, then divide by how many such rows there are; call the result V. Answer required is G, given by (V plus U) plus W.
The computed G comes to 21.0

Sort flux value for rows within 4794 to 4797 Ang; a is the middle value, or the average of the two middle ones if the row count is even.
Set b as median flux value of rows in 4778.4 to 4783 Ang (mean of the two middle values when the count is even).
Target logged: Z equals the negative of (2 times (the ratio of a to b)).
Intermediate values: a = 7.2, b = 6.9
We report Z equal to -2.09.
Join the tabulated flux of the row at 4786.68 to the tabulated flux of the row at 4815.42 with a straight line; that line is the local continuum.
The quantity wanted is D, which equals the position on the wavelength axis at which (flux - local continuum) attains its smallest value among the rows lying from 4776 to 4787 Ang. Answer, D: 4785.58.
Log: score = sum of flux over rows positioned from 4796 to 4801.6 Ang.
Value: 37.0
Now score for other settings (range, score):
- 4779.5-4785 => 33.1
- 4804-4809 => 37.4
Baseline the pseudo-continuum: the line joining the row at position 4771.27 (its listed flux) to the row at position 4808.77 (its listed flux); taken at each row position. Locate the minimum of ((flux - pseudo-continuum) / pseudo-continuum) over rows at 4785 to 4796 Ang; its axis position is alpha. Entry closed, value 4785.58 Ang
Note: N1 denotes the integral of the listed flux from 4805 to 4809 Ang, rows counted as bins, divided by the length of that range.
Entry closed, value 7.4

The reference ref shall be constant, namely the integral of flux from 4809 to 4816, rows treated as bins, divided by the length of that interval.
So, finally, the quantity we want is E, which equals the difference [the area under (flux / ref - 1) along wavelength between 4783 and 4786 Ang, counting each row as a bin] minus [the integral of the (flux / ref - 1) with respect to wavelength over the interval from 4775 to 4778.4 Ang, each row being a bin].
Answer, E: -0.3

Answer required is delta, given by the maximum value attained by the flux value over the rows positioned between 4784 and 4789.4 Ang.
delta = 6.631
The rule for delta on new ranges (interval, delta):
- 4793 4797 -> 7.215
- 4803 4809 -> 7.697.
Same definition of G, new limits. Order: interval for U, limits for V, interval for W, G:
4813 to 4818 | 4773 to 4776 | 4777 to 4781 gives 21.8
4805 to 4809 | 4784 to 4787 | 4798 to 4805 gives 21.4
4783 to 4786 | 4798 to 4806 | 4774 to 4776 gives 21.2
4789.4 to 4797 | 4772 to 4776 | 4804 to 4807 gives 21.8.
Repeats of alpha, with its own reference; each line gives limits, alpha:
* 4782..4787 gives 4785.58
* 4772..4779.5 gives 4778.97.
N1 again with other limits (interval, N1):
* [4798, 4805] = 7.6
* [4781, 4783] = 6.6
